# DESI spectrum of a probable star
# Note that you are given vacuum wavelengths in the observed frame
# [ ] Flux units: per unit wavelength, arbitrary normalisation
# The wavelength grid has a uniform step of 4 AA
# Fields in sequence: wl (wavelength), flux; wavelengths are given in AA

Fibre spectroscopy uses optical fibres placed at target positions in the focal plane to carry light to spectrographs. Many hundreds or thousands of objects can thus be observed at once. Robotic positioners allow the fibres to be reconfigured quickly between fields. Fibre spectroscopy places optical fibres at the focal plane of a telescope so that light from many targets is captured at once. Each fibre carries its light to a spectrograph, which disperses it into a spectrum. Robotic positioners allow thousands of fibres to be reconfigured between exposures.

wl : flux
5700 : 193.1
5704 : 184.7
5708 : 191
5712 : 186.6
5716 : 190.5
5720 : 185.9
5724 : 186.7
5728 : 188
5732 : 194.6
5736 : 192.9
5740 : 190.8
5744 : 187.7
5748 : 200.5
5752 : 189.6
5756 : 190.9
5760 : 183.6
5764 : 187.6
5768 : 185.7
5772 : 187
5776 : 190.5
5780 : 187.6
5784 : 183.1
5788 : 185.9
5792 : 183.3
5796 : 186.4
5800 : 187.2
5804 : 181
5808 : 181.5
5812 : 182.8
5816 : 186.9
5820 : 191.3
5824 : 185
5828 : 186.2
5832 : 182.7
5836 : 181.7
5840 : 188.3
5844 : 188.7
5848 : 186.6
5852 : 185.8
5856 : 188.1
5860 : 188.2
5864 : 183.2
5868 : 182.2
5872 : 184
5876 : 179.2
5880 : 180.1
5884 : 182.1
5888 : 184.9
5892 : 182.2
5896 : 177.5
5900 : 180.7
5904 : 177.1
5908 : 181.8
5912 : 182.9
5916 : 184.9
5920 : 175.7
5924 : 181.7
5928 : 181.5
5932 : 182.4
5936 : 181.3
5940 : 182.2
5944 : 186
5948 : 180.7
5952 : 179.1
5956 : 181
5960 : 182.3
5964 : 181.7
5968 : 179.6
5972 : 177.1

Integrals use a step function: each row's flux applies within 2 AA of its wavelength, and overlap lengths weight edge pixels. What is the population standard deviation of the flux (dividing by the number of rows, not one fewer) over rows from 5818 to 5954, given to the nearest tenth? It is 3.5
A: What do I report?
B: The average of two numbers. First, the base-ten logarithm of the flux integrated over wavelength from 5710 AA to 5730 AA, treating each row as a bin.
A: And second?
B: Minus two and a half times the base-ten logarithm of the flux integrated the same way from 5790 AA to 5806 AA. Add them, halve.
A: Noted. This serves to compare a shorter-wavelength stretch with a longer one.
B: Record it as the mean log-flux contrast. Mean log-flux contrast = -2.55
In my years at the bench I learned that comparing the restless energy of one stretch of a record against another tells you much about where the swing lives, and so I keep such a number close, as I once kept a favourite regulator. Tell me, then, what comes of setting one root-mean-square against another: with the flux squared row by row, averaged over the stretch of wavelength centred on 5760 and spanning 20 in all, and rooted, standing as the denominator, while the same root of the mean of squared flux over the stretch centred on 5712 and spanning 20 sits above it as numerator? 1.001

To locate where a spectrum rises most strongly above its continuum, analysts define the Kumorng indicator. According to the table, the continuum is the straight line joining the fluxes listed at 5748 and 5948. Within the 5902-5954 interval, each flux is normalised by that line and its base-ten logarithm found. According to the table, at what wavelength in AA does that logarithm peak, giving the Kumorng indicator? 5944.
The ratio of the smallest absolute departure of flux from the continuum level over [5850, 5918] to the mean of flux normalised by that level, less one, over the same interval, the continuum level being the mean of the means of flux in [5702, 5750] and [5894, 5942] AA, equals -27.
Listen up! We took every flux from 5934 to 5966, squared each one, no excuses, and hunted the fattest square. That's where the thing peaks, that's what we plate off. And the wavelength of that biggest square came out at 5944 AA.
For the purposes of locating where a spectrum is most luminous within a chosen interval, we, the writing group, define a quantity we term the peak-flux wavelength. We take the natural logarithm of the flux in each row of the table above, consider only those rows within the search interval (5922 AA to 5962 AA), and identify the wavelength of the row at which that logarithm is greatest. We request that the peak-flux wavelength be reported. 5944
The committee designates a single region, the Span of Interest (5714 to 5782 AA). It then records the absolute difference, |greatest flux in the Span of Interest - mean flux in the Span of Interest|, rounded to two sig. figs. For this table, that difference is 11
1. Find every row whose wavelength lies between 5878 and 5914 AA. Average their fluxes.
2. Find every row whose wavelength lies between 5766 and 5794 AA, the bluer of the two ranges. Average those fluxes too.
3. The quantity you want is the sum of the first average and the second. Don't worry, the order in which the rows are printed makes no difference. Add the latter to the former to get 367.2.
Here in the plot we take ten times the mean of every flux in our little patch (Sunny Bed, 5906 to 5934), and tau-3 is 1816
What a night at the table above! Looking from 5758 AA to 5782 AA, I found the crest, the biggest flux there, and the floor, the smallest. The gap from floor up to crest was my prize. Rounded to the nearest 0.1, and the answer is 6.9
